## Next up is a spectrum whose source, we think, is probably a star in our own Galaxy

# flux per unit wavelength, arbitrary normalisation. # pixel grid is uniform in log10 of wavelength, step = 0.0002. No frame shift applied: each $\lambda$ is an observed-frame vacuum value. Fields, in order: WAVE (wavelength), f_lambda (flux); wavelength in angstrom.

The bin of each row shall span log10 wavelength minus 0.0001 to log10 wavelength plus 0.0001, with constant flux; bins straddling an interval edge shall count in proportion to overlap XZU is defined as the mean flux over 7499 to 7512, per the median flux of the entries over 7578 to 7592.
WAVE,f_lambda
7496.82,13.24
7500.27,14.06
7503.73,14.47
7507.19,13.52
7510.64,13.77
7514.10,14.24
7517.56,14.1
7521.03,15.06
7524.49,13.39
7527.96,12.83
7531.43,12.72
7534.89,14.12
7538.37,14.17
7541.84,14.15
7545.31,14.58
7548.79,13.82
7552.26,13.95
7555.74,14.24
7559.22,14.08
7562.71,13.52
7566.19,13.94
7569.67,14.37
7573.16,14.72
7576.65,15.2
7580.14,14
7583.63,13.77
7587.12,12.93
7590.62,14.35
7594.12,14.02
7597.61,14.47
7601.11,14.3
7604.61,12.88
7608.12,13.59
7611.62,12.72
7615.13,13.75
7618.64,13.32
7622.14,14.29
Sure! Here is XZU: 1.01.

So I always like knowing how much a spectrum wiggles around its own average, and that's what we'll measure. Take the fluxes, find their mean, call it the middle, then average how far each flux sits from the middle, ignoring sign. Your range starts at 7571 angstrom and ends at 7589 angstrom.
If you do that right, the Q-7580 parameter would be 0.67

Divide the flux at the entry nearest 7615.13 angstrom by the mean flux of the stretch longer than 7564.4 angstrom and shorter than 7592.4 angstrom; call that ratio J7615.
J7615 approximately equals 0.97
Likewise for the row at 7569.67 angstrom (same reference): 1.01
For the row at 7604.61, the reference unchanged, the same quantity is 0.91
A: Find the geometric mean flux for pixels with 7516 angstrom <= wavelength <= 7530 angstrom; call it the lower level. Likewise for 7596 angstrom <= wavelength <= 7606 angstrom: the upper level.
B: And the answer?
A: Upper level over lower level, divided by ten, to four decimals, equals 0.1003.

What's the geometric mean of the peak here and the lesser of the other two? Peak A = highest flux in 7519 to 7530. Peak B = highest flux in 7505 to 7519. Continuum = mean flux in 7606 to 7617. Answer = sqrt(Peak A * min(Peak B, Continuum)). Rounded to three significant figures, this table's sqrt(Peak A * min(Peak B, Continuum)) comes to 14.2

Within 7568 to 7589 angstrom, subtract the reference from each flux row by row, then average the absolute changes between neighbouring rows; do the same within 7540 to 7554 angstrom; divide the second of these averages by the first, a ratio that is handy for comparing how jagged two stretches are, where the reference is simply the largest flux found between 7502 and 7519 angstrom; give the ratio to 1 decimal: 0.7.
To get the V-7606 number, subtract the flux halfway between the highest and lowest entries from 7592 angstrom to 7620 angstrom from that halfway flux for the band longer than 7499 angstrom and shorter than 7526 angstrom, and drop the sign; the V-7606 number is 0.63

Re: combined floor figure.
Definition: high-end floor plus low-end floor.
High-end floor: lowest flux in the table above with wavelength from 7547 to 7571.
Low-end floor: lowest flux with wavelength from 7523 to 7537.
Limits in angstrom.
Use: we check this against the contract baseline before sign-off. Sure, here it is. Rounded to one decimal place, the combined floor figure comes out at 26.2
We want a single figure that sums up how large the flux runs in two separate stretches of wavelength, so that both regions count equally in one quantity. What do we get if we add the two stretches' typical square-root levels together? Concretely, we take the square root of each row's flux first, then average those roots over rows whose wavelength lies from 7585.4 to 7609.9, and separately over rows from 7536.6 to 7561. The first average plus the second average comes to 7.47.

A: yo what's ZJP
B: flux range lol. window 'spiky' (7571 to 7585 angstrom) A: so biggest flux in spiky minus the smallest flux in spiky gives 1.4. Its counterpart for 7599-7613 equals 1.6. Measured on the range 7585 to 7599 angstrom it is 1.5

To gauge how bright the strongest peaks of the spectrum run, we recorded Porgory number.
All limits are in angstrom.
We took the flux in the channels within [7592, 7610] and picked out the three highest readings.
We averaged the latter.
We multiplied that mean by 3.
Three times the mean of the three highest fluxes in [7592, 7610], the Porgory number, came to 42.79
